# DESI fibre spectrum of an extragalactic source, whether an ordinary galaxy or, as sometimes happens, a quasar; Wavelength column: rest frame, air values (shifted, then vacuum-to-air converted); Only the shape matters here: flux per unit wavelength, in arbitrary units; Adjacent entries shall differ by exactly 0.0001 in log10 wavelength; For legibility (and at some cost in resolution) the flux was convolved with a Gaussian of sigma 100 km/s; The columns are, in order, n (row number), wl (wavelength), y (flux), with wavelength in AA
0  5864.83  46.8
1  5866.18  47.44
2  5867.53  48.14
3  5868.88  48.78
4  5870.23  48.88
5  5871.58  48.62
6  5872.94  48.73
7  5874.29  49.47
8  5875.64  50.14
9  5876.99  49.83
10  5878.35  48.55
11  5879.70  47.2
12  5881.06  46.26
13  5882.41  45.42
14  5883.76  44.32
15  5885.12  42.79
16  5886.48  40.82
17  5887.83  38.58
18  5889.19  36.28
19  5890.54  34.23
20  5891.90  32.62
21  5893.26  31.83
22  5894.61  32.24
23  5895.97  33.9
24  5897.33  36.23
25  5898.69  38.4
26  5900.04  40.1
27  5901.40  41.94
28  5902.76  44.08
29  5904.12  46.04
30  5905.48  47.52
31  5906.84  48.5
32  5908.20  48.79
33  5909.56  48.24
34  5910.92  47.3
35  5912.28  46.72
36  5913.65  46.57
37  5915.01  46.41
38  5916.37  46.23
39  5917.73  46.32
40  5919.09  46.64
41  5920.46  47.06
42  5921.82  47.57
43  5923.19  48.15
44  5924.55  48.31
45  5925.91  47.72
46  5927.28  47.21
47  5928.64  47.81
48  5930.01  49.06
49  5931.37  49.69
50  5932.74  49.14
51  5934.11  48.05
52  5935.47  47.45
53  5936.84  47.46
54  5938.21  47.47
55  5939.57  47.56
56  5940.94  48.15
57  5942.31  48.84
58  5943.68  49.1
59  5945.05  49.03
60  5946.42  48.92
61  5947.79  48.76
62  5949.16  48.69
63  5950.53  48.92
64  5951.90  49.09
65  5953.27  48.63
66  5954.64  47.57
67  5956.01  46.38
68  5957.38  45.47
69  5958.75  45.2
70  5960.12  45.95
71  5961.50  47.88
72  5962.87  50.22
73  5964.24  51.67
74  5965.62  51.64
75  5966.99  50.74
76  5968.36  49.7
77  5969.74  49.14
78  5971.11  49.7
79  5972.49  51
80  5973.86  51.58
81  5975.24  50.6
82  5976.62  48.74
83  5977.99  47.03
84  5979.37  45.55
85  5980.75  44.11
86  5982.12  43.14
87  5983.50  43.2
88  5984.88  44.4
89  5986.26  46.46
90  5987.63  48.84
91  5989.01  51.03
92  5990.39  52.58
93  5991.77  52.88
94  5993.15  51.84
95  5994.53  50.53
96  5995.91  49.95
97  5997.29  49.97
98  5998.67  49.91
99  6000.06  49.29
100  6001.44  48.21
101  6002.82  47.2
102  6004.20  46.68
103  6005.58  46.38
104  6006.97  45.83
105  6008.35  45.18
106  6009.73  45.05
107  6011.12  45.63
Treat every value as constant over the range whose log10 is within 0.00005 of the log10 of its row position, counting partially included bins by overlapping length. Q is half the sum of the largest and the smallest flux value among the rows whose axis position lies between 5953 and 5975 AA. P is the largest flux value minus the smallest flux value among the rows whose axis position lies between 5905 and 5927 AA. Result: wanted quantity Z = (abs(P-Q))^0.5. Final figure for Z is 6.8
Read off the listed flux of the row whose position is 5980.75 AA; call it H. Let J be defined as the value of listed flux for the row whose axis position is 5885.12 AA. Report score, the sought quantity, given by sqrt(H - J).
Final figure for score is 1.1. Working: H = 44.11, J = 42.79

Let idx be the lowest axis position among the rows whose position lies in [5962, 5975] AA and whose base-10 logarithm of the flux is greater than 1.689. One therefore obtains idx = 5962.87 AA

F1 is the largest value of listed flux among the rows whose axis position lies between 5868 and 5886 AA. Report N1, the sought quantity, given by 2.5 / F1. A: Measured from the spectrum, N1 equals 0.050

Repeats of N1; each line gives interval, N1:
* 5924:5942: 0.050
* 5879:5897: 0.053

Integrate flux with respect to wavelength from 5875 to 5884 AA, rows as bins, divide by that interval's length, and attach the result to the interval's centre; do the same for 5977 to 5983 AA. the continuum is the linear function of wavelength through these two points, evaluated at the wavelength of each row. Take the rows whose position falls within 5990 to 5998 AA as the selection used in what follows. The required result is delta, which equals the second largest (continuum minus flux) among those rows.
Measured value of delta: -5.3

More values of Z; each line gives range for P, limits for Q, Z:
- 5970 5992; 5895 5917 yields 5.6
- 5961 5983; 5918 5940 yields 6.3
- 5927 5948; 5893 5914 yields 6.2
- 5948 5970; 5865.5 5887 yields 6.2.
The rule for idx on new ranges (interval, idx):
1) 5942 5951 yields 5943.68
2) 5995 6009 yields 5995.91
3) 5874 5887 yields 5874.29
